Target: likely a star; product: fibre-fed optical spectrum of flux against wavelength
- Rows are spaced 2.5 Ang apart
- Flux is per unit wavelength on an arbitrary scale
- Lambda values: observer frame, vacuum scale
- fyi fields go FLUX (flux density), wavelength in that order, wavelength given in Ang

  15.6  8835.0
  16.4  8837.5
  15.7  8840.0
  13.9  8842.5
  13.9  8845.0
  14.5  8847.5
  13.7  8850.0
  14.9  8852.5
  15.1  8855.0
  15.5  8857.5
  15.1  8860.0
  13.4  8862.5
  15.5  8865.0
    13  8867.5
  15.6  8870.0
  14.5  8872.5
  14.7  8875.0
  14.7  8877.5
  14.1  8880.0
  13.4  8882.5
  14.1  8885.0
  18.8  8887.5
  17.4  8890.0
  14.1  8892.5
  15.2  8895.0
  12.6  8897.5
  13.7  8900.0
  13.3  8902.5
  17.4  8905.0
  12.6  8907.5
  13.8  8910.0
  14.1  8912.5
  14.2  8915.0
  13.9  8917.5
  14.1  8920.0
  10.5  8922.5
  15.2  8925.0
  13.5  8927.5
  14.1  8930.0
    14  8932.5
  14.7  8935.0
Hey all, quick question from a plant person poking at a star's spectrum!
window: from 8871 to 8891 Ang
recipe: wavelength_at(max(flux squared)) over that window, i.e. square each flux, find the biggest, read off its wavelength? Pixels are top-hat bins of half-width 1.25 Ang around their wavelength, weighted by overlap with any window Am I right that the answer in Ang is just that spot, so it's 8887.5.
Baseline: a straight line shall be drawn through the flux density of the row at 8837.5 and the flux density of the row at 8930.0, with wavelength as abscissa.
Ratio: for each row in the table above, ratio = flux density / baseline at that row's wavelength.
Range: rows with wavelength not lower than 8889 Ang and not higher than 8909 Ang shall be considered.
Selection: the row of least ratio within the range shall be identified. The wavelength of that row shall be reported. 8897.5 Ang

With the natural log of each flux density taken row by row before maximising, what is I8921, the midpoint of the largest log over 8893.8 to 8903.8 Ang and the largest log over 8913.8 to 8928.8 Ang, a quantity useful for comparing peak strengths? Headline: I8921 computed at 2.72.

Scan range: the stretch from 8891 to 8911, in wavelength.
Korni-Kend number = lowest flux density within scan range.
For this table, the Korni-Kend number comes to 12.6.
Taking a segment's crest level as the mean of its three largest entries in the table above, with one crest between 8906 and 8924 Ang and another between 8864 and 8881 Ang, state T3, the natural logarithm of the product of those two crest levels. 5.37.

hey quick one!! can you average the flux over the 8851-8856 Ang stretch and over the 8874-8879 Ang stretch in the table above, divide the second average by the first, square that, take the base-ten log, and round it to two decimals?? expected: -0.02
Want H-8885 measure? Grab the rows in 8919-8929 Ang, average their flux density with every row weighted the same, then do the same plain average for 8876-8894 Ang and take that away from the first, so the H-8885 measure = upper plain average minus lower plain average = -1.90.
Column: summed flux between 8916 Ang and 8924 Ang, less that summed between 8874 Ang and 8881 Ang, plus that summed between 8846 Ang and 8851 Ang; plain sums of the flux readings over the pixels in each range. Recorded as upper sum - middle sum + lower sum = 23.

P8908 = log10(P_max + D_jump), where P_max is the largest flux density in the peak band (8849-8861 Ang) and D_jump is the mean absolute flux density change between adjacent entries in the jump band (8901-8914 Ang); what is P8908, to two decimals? 1.26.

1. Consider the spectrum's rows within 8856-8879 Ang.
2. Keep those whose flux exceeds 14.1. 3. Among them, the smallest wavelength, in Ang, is 8857.5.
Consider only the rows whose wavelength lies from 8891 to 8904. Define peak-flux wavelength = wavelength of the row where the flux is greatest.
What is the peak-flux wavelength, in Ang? 8895.0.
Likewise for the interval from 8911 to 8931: 8925.0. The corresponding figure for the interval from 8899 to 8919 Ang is 8905.0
